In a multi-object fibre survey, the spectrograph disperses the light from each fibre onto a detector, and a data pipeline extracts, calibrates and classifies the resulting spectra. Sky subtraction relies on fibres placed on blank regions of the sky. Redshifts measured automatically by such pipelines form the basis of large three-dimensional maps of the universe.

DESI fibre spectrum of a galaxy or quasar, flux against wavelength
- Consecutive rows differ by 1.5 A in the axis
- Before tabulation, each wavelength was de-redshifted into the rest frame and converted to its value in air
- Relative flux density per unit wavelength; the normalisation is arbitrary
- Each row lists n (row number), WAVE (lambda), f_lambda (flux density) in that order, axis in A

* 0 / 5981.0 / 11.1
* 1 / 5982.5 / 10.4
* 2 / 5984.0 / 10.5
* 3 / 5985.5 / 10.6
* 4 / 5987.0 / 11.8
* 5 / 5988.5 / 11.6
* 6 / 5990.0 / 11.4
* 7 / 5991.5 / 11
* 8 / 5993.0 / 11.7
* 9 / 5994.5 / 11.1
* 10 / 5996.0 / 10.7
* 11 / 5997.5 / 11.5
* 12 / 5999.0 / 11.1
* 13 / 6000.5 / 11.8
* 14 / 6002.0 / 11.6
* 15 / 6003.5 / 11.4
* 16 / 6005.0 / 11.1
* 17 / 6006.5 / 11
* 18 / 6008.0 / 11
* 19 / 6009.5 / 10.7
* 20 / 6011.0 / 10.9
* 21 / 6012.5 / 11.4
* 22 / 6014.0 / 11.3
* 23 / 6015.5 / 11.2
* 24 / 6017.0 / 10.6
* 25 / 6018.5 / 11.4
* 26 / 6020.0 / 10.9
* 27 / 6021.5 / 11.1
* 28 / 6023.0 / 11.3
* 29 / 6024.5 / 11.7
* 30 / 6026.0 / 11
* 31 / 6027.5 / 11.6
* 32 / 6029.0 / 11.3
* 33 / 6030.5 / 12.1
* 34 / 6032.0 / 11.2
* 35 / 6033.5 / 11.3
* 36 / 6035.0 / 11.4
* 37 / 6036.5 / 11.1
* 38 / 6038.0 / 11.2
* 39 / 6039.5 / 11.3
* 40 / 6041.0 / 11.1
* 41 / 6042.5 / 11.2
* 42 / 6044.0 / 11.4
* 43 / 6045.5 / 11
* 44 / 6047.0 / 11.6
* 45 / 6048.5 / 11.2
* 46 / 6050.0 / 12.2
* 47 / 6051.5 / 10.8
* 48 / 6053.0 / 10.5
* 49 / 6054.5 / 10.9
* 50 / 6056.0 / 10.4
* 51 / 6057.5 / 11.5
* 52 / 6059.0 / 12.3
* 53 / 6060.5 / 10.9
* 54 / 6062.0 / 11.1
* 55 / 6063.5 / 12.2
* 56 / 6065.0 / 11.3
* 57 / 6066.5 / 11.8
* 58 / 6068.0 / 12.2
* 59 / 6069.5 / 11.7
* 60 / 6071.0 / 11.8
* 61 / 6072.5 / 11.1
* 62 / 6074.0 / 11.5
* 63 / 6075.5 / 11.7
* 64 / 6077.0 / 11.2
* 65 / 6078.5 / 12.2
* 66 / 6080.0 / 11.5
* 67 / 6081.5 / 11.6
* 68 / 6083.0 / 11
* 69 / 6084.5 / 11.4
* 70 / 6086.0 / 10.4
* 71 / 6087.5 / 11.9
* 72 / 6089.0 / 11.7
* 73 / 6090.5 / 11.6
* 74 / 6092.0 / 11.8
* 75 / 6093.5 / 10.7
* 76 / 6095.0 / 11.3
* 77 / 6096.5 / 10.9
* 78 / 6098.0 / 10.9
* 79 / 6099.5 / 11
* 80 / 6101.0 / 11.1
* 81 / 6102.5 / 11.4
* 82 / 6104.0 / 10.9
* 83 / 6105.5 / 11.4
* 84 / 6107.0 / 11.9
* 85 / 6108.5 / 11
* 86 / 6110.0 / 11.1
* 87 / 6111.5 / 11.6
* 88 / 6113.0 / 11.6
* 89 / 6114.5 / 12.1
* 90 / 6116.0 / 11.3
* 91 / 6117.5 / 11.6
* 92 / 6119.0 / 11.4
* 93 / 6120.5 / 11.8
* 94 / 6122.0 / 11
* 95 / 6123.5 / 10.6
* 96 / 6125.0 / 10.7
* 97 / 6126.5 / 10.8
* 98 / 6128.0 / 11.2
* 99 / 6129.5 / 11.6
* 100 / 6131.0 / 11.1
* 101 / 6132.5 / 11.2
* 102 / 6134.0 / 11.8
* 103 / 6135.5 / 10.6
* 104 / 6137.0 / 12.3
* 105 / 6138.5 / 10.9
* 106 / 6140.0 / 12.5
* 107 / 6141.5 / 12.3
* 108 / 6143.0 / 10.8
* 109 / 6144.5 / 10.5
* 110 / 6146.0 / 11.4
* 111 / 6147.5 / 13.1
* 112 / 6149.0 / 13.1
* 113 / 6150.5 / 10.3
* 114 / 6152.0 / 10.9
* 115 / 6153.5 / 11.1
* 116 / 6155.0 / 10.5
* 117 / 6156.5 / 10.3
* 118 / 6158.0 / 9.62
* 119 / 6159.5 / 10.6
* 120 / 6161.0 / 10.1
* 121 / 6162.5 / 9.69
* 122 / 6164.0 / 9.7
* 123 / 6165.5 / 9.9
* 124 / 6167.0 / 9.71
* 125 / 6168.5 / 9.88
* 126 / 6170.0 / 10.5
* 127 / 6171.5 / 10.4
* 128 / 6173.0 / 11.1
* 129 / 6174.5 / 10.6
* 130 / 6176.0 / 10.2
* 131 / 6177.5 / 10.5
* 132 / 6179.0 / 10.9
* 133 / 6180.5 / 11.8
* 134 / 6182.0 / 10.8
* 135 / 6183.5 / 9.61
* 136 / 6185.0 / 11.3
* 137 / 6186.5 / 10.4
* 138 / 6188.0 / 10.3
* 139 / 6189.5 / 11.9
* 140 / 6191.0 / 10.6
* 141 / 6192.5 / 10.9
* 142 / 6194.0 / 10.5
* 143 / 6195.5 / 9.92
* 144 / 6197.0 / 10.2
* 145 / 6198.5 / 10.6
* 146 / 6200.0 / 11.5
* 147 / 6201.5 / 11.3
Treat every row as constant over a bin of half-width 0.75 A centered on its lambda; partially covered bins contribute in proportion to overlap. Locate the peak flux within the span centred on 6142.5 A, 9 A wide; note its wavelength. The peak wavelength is 6140.0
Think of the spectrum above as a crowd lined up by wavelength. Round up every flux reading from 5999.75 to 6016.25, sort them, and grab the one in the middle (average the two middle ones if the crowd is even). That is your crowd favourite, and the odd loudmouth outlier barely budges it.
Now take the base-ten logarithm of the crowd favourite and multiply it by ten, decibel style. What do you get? 10.5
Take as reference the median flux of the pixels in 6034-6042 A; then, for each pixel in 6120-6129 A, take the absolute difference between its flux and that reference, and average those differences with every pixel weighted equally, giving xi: 0.4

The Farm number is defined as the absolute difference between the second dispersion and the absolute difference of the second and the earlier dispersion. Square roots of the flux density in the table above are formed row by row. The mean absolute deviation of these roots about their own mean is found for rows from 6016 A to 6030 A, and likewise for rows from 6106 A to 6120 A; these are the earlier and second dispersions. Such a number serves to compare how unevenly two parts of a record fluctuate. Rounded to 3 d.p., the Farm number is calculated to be 0.040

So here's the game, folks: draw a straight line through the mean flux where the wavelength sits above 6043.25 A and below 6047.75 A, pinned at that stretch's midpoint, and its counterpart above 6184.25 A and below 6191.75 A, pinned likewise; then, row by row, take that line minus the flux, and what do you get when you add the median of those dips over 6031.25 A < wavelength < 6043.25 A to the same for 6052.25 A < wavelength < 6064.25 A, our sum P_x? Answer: 0.4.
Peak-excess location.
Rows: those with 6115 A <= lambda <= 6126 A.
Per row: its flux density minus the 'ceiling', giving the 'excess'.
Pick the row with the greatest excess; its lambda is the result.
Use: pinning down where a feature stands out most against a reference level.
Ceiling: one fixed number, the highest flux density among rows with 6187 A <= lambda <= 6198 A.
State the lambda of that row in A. 6120.5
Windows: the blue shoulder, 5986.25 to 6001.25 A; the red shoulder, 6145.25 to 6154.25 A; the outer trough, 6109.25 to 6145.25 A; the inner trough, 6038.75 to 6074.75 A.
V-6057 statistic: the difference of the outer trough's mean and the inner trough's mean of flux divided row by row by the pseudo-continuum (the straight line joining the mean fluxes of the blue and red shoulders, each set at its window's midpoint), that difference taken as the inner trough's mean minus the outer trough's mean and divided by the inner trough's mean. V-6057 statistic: 0.01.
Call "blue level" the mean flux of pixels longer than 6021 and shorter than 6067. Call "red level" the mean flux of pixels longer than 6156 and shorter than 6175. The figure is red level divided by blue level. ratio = 0.897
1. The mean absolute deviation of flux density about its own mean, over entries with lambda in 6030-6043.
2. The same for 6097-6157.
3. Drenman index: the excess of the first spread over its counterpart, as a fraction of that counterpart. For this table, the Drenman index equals -0.64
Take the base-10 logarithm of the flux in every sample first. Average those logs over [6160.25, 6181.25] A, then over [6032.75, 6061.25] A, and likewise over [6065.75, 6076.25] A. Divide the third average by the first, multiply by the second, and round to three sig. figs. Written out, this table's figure 1.10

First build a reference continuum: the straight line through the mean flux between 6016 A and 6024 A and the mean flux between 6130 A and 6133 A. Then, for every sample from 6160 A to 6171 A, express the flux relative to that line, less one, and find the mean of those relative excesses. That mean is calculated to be -0.11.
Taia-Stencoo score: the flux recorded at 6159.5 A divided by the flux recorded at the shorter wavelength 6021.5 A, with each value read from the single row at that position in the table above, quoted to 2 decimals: 0.95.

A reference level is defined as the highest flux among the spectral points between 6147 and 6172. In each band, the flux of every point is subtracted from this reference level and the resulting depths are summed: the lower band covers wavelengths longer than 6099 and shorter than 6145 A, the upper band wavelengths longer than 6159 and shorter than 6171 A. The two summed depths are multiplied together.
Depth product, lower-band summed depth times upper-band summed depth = 1360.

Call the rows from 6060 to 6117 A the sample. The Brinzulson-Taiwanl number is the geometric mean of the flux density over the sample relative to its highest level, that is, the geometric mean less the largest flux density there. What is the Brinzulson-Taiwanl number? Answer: -0.79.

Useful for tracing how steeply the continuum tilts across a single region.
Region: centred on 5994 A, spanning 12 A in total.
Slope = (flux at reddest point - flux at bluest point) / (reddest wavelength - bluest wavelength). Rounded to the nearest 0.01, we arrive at -0.05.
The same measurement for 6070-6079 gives 0.05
